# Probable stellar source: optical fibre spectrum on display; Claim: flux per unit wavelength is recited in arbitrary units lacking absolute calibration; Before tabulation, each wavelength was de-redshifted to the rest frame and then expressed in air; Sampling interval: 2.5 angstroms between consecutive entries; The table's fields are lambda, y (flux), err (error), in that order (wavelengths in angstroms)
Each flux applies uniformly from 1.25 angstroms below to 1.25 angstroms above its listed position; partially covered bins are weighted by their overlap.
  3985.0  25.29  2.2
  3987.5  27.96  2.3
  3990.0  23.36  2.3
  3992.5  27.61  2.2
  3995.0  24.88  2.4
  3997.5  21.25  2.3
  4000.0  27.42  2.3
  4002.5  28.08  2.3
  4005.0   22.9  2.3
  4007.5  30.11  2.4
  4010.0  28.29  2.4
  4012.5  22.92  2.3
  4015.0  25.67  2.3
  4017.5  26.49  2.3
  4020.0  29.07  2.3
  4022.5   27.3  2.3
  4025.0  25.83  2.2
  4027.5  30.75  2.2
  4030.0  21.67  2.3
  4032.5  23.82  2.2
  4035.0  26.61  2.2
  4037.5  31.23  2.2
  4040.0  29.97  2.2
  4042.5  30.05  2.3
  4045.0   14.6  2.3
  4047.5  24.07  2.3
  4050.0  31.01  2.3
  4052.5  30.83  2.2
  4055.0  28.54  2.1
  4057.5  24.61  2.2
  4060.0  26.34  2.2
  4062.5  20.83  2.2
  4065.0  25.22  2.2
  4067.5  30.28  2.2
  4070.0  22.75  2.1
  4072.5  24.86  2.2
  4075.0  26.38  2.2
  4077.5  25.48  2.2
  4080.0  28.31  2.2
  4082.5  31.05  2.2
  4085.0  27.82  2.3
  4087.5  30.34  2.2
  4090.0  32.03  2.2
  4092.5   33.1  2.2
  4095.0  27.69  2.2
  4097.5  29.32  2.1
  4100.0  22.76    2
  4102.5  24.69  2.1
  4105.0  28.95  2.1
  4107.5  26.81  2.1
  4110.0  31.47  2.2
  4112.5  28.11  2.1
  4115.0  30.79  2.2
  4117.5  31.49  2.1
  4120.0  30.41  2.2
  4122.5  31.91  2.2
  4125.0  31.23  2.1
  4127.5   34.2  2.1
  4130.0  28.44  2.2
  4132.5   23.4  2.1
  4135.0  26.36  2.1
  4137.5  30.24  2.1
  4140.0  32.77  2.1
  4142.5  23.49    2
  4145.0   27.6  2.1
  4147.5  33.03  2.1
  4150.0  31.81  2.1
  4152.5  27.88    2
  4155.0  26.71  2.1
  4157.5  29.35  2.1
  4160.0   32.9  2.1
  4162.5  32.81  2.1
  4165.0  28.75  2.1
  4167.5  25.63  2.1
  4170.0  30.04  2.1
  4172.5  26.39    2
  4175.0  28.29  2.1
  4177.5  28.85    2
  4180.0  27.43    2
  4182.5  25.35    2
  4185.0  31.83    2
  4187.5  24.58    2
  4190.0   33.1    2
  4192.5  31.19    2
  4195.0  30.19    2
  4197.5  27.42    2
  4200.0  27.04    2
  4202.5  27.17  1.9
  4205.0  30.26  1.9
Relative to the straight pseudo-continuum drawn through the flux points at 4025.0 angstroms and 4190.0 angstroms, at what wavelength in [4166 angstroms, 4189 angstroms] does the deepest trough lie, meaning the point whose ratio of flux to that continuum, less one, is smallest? 4187.5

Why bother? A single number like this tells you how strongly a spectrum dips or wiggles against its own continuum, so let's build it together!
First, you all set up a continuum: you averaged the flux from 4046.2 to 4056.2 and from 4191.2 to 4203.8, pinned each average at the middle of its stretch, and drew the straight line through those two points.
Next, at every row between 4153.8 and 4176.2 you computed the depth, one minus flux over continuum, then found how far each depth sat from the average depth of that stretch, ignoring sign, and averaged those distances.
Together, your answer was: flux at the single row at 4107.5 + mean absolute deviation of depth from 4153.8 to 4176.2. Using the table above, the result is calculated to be 26.9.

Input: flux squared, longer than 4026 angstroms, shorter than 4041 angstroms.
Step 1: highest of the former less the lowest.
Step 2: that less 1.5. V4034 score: 504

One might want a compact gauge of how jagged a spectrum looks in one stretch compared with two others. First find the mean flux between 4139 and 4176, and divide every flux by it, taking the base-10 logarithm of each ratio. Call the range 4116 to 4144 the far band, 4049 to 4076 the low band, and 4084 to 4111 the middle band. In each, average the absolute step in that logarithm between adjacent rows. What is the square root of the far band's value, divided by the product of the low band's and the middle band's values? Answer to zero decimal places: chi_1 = 81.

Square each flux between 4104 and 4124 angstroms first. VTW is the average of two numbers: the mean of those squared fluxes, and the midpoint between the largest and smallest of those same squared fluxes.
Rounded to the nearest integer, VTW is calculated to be 886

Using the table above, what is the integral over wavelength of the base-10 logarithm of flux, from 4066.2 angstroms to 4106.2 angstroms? 57.7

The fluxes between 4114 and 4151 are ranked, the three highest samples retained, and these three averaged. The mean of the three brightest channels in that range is 33.3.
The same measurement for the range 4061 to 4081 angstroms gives 28.3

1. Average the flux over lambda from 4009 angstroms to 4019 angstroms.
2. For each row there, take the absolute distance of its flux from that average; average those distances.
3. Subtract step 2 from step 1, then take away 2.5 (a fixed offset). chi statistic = 22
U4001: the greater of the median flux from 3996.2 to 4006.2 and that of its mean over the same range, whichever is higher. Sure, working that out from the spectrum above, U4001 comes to 25.2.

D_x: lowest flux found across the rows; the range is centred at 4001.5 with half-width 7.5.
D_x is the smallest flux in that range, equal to 21.25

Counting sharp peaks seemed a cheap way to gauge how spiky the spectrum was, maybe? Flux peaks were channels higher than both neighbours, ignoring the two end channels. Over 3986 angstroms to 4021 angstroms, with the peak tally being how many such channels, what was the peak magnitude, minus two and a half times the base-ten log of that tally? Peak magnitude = -1.2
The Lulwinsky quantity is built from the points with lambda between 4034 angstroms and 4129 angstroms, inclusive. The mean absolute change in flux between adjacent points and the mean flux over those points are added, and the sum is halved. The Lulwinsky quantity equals 15.7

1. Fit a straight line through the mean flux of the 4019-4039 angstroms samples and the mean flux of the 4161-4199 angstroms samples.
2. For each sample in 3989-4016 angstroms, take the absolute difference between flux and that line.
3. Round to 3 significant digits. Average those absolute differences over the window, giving 2.48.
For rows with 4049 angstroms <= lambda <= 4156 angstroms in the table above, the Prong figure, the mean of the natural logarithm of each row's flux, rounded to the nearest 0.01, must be 3.34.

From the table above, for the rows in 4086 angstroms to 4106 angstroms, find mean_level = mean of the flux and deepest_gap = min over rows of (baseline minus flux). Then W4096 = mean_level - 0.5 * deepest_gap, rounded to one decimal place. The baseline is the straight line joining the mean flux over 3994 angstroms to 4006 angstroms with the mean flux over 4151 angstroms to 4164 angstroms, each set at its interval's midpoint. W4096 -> 31.2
